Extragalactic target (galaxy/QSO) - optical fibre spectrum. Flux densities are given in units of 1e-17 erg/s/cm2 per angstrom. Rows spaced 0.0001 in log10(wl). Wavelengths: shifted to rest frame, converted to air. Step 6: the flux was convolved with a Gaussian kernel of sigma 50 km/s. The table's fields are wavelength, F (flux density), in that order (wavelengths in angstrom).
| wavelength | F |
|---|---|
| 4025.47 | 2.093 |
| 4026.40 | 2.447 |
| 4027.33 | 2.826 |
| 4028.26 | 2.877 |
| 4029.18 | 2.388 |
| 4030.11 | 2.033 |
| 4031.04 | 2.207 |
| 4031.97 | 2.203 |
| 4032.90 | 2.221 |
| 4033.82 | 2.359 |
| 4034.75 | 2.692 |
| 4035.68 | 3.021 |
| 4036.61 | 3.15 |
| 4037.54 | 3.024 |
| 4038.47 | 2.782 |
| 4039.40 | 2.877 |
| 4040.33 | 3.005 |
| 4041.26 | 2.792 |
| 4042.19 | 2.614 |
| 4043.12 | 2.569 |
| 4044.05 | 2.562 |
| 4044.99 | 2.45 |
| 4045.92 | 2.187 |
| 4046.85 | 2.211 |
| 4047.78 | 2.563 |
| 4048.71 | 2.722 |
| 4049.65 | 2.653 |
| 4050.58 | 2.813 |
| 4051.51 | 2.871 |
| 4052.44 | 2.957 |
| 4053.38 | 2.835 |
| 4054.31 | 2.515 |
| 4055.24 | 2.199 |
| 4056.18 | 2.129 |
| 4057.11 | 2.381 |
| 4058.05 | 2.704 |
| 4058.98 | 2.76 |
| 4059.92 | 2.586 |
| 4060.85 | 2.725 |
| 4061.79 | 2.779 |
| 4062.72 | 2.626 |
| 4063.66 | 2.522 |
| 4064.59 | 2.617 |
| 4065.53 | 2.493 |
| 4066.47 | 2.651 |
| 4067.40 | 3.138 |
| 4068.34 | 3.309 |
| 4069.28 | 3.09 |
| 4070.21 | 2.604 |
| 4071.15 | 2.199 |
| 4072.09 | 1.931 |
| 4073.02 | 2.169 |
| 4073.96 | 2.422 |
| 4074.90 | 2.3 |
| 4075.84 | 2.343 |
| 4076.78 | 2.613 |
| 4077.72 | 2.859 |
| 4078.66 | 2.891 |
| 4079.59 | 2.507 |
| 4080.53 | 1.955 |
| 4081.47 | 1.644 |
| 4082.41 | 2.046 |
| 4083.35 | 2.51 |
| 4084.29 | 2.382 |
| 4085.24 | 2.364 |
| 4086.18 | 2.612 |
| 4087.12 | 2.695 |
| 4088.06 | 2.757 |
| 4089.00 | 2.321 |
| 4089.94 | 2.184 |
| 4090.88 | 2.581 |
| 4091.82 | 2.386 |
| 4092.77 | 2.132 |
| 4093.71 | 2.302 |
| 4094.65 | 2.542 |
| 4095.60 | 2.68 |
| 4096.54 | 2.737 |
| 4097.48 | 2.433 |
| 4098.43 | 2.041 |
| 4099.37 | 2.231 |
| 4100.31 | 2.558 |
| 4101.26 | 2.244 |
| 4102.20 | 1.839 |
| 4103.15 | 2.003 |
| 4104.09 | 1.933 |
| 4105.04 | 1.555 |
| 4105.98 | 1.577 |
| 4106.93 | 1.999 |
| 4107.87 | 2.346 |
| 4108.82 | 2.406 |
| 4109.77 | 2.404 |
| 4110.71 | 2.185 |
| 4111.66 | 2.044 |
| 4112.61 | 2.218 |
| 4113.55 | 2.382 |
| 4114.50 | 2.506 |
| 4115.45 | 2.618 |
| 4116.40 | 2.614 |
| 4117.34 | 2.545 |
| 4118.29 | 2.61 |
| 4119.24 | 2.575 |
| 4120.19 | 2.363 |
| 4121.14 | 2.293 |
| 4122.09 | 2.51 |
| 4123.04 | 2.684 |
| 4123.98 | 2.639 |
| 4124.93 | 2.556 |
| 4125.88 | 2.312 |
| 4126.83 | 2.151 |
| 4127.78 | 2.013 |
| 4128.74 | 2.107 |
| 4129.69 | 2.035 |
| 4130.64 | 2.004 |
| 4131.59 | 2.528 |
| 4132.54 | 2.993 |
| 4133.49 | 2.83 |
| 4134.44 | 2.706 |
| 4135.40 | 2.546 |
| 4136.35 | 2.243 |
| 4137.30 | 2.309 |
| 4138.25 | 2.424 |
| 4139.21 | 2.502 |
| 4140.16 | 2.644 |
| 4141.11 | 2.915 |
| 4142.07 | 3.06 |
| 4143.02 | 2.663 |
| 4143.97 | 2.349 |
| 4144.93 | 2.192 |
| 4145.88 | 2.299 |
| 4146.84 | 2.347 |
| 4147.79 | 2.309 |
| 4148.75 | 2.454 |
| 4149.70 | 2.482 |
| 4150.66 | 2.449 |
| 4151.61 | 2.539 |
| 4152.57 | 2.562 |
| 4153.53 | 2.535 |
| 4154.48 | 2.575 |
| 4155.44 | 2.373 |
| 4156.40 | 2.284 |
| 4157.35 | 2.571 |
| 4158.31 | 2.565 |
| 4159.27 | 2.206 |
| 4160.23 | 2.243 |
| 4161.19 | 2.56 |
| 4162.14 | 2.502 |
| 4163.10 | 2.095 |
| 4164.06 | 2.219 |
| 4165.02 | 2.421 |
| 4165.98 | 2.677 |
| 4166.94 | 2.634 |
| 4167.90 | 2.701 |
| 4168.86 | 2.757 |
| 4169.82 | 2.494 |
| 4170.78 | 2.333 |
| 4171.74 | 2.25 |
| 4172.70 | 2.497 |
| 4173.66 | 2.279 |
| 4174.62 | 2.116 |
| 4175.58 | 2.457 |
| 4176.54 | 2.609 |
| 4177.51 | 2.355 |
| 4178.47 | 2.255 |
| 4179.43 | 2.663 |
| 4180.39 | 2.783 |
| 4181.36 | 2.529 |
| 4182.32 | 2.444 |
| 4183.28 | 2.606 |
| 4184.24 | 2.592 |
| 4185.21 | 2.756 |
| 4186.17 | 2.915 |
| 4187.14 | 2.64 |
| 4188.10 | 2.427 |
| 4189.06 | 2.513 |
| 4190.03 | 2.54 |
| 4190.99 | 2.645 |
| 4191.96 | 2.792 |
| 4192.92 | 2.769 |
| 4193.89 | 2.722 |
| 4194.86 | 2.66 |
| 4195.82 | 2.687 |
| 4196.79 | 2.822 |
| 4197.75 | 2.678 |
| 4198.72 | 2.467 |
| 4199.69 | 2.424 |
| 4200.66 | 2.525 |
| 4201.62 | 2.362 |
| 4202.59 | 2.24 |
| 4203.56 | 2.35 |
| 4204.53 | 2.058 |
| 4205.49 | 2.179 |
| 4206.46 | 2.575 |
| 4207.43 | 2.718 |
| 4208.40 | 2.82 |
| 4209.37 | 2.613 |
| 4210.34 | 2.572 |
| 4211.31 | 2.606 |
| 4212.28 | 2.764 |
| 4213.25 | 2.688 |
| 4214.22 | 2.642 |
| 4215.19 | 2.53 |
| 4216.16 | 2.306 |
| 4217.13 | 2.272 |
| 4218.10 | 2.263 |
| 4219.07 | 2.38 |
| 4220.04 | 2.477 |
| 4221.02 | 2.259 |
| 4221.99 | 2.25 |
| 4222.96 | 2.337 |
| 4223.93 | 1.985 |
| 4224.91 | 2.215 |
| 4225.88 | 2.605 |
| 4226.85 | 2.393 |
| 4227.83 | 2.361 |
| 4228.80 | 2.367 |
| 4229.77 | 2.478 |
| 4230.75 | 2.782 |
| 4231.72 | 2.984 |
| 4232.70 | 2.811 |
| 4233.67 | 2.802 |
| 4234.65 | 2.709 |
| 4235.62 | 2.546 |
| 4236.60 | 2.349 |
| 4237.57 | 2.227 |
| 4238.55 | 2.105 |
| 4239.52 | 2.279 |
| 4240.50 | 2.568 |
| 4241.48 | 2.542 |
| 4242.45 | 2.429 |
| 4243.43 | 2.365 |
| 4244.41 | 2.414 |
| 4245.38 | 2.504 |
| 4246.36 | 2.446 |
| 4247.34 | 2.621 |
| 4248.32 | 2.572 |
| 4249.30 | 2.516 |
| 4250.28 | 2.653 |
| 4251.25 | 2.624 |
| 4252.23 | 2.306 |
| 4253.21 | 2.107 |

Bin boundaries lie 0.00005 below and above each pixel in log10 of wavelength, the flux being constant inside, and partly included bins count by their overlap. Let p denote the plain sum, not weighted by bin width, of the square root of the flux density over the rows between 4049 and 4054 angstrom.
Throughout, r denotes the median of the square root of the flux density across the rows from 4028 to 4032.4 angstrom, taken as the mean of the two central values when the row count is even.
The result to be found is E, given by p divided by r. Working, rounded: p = 8.4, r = 1.49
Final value 5.7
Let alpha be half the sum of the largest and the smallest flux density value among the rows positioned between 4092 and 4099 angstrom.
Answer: 2.4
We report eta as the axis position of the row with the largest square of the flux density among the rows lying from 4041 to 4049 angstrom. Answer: 4041.26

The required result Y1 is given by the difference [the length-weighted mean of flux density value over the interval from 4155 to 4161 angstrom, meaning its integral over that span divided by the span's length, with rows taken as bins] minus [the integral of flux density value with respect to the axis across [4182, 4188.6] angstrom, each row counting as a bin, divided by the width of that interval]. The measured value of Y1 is -0.25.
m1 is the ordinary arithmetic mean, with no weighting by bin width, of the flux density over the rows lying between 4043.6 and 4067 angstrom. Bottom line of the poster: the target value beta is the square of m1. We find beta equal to 6.7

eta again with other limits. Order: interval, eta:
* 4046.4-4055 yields 4052.44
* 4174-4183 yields 4180.39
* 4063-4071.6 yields 4068.34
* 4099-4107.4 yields 4100.31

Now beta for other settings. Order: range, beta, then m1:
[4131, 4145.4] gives 6.7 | 2.59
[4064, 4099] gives 6.1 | 2.47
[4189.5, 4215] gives 6.6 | 2.57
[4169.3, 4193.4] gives 6.4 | 2.53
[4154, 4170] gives 6.1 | 2.46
